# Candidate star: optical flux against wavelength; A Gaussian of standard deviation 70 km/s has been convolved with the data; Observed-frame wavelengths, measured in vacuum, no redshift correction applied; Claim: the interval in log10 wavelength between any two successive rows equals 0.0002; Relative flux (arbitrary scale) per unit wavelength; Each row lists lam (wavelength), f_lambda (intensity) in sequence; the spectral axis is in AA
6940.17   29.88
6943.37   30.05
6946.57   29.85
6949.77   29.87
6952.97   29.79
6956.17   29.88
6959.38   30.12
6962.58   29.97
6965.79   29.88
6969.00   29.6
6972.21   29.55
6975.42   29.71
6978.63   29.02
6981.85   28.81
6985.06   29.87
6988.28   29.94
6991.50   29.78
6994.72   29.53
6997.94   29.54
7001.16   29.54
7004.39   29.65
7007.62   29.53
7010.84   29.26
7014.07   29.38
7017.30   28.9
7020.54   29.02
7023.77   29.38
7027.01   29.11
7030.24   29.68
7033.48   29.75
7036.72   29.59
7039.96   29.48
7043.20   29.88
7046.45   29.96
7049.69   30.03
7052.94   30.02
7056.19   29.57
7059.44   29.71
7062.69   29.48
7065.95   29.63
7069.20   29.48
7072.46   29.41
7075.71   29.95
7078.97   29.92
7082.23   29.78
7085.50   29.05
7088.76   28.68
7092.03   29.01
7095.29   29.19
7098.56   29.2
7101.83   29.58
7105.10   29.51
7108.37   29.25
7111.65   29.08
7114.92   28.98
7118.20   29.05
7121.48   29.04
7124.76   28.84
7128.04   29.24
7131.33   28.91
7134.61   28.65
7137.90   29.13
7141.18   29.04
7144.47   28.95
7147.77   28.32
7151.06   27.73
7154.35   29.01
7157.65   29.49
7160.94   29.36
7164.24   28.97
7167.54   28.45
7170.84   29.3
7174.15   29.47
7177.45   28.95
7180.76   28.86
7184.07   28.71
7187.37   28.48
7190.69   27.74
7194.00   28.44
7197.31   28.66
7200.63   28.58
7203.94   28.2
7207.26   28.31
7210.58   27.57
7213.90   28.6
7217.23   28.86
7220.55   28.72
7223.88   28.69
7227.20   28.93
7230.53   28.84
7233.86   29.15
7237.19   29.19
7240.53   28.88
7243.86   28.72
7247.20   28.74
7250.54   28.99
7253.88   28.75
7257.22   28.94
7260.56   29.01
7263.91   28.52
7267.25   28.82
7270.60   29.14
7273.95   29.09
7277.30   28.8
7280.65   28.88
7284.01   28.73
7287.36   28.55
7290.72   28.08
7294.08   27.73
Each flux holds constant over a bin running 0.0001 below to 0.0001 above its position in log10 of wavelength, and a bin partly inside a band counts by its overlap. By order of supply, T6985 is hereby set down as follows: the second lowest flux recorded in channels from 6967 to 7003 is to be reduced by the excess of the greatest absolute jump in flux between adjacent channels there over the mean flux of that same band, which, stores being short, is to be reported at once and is 57.5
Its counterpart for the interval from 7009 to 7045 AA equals 57.9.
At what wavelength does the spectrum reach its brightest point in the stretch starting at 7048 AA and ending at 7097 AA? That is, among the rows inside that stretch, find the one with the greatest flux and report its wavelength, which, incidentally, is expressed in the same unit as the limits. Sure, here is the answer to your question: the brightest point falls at 7049.69 AA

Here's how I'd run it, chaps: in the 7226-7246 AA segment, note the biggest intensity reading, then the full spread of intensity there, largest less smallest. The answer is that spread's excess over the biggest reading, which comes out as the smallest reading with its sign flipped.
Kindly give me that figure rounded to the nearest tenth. -28.7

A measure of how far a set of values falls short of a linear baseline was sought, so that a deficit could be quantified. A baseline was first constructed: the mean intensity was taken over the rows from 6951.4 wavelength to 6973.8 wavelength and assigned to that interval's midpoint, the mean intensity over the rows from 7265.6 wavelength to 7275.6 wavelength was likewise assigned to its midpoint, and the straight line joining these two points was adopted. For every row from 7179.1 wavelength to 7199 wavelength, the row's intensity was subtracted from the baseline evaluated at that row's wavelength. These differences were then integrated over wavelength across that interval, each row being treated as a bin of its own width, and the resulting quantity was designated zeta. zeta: 15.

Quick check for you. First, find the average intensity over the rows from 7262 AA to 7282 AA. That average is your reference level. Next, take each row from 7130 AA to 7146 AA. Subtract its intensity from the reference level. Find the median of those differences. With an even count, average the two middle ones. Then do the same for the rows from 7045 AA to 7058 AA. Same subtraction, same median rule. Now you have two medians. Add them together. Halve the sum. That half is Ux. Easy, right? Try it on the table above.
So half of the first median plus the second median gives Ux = -0.6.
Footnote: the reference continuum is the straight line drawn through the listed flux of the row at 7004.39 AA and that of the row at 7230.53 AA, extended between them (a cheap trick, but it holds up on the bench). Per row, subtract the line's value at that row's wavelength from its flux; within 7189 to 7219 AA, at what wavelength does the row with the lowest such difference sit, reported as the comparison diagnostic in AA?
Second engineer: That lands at 7210.58 AA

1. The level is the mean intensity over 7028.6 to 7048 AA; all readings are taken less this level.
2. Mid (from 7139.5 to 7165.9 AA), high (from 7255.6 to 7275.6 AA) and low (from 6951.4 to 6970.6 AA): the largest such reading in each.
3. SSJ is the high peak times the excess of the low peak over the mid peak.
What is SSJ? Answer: -0.37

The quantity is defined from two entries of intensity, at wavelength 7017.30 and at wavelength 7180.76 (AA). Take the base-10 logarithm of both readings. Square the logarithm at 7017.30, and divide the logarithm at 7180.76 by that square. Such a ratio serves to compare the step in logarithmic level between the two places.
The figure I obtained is 0.684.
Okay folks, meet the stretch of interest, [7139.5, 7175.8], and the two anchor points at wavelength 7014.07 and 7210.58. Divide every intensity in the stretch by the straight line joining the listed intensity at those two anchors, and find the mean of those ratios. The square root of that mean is 1.02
